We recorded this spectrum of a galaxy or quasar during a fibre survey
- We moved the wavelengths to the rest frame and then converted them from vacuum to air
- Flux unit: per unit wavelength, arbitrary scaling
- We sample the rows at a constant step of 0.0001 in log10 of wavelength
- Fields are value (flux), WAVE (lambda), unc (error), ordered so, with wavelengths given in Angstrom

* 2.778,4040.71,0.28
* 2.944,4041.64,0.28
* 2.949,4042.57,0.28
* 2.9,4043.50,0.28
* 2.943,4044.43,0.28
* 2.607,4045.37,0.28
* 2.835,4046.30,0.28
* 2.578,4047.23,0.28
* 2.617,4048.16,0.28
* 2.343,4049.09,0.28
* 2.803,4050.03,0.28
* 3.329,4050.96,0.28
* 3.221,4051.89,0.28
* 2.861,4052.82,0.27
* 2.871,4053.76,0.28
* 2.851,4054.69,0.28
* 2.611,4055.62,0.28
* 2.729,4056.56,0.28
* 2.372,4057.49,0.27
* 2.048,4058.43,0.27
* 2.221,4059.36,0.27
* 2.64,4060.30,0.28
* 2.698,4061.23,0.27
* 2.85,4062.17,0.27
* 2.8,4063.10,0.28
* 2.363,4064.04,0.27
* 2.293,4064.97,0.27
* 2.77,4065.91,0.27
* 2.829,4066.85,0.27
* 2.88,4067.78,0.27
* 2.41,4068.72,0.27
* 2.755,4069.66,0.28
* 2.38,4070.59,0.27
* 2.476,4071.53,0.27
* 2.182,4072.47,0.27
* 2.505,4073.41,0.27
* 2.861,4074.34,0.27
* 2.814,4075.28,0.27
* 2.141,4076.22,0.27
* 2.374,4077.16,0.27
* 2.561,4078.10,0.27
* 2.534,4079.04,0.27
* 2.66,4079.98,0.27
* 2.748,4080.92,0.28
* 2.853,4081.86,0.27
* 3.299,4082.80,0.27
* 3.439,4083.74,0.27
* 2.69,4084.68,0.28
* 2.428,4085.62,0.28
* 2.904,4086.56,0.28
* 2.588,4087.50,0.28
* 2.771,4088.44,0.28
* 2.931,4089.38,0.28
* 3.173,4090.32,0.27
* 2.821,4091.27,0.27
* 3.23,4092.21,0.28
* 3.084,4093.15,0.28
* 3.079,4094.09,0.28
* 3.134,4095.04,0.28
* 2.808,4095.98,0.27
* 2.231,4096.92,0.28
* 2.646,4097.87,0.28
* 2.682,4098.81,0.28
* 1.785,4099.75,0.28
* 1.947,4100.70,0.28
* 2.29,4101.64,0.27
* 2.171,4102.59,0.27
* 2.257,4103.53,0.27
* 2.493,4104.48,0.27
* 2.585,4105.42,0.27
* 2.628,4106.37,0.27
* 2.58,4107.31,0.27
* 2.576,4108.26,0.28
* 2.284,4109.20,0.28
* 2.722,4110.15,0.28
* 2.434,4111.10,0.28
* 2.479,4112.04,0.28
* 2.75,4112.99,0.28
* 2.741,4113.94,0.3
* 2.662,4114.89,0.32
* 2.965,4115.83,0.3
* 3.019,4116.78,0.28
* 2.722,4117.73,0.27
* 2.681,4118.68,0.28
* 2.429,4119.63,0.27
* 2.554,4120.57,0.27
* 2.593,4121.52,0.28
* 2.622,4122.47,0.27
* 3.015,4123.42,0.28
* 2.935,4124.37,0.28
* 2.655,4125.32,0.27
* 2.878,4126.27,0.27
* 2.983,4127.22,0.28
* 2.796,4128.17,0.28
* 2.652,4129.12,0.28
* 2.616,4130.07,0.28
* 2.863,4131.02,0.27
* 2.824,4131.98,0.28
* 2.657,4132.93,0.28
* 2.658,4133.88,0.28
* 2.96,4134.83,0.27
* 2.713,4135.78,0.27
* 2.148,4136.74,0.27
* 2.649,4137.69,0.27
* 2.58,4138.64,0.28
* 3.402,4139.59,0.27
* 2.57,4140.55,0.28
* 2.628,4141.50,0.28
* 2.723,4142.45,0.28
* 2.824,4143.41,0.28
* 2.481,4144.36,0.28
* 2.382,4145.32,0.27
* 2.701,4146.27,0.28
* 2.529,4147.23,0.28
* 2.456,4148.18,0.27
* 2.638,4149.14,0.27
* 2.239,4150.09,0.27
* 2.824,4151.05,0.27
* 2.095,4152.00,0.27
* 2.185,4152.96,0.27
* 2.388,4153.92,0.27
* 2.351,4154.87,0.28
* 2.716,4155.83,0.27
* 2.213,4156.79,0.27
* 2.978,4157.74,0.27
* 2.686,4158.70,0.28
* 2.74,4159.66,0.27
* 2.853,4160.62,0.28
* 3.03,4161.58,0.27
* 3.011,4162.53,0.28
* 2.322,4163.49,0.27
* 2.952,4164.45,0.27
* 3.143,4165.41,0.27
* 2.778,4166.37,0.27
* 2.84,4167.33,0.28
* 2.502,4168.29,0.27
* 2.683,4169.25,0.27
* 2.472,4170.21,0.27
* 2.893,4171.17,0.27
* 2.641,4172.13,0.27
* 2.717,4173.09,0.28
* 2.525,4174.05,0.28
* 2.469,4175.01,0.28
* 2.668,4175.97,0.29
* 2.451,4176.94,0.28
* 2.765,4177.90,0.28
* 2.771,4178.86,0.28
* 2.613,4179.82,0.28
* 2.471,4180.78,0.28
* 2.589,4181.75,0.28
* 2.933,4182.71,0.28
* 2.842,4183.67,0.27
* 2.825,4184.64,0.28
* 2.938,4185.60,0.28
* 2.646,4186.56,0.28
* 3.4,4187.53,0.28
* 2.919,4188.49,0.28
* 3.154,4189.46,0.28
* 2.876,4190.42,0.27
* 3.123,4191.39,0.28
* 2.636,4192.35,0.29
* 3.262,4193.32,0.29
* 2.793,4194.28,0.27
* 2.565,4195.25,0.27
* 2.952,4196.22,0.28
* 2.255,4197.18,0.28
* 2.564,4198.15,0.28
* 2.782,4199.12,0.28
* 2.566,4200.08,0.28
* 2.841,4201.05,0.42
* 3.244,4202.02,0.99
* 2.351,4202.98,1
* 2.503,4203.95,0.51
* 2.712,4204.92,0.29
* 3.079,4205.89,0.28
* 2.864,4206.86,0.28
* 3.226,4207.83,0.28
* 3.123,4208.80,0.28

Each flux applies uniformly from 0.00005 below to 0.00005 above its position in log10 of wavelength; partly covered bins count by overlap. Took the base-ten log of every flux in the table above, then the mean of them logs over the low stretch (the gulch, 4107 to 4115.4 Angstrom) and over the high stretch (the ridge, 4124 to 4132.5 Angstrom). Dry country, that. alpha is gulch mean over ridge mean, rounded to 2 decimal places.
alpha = 0.92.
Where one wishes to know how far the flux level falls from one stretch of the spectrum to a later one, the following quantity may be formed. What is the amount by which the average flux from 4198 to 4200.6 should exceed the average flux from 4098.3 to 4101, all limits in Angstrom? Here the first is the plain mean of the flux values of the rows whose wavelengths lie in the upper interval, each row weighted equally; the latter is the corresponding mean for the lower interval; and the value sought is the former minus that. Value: 0.5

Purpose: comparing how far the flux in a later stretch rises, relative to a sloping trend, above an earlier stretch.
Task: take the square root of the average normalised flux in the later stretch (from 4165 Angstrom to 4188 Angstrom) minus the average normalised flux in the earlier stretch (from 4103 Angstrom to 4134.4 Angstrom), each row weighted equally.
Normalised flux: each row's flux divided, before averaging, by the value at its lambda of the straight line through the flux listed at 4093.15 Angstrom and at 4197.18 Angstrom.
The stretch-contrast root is 0.45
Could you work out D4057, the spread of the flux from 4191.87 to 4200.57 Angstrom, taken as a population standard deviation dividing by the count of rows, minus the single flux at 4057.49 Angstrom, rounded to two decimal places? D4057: -2.10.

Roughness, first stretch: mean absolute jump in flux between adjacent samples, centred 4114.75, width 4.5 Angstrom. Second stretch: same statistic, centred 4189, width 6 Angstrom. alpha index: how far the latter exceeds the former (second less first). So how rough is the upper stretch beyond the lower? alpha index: 0.29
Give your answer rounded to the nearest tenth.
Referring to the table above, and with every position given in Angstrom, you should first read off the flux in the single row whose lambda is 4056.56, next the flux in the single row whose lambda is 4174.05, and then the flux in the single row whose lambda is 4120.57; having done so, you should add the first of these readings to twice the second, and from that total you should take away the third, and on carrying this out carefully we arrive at 5.2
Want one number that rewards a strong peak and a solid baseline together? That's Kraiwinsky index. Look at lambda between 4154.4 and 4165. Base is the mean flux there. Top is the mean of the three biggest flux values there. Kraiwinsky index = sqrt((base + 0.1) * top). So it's 2.91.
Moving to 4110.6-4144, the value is 2.98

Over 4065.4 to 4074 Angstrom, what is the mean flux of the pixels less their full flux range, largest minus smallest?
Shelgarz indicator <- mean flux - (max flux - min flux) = 1.9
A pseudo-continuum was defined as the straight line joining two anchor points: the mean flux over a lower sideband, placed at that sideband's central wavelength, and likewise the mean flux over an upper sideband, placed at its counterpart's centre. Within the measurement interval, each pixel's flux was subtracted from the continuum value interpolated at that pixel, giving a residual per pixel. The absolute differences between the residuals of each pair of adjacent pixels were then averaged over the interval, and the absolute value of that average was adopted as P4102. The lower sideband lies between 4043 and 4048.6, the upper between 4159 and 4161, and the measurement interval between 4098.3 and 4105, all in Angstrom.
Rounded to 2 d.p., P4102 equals 0.31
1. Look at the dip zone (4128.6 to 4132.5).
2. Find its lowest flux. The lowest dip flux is 2.616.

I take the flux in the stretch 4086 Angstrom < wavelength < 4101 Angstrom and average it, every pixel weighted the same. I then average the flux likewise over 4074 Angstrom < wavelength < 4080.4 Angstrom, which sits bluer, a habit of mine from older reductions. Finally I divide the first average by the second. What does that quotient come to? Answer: 1.07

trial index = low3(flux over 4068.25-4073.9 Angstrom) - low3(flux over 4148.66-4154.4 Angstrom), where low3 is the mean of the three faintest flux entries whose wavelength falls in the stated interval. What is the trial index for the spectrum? 0.2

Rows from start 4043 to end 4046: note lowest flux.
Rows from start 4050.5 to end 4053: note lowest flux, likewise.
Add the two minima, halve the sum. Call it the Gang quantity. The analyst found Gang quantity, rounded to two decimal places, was 2.73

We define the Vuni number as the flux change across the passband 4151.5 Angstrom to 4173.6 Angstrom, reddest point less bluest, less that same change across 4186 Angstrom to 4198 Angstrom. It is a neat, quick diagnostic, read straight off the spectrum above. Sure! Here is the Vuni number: 1.0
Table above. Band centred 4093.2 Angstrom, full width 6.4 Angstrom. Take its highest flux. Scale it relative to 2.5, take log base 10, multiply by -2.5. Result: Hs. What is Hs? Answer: -0.28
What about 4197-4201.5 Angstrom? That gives -0.14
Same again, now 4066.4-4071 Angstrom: -0.15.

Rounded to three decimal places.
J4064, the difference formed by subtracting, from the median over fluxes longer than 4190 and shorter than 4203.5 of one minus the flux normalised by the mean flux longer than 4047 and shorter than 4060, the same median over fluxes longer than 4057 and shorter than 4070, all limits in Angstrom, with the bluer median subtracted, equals -0.044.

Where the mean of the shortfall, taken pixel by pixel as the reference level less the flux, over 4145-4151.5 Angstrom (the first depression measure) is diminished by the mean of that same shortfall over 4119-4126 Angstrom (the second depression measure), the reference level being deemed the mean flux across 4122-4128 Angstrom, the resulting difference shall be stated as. 0.15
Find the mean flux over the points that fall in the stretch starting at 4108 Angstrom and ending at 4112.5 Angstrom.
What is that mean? 2.50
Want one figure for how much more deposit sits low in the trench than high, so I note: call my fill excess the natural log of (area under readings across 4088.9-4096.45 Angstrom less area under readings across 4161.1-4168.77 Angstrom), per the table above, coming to 0.2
